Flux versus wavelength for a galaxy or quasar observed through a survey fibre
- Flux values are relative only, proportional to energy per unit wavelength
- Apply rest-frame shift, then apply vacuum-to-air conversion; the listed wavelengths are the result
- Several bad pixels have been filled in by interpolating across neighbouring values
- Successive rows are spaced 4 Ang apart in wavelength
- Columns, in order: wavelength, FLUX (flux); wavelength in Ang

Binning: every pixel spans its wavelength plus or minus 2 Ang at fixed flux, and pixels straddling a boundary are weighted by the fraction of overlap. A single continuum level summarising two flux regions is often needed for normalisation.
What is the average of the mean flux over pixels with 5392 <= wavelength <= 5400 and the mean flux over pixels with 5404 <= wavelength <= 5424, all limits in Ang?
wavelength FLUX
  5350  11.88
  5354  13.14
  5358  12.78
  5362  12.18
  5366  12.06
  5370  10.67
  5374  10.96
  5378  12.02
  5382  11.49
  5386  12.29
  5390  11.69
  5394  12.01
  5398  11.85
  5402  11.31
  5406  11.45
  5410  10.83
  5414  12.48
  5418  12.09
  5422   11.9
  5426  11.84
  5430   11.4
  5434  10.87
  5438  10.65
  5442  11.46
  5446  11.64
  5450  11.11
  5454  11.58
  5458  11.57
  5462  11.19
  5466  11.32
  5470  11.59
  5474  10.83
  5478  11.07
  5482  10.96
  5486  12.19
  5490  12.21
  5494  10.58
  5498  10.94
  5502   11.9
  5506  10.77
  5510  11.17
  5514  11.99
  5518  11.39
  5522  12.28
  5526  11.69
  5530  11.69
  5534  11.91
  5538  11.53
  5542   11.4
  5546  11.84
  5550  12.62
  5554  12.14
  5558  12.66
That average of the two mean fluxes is 11.8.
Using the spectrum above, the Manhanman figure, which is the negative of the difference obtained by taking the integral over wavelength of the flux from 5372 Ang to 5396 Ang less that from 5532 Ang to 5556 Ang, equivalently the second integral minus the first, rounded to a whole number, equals 4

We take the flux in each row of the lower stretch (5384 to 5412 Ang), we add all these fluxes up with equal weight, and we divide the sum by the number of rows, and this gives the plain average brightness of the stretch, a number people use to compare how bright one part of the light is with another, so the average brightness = 11.6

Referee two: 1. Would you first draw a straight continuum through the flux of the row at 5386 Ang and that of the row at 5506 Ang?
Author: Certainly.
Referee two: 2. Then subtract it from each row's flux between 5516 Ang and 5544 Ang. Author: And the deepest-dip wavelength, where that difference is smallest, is 5518 Ang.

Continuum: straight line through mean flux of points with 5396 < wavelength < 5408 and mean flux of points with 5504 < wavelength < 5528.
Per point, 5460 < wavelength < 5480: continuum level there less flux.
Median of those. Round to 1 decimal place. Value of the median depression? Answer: 0.4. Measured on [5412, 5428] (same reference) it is -0.5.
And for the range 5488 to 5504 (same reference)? 0.1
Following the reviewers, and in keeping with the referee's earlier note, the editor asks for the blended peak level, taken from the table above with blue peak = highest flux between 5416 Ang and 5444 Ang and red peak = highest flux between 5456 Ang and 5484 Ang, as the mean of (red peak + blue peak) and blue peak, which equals 17.9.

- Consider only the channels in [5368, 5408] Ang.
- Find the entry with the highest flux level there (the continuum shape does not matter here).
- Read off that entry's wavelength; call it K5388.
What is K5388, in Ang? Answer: 5386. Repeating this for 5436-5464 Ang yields 5446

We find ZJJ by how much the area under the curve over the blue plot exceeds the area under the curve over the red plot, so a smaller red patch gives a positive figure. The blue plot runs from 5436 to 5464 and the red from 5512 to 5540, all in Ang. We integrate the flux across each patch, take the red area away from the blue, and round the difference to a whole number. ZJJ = -13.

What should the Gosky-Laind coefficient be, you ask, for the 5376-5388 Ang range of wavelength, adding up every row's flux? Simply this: 36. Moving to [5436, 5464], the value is 79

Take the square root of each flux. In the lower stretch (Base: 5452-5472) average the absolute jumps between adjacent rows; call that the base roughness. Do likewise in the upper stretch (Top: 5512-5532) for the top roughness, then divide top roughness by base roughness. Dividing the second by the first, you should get 2.6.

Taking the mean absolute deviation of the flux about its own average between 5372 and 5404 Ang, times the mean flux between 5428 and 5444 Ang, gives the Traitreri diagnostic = 3.8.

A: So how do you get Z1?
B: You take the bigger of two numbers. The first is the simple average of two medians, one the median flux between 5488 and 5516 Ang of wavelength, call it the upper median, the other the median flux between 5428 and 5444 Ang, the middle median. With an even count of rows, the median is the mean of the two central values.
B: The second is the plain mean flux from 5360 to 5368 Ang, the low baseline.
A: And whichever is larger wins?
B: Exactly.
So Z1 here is 12.1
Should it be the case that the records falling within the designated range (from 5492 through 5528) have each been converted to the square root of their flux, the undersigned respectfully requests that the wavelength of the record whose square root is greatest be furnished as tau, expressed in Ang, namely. 5522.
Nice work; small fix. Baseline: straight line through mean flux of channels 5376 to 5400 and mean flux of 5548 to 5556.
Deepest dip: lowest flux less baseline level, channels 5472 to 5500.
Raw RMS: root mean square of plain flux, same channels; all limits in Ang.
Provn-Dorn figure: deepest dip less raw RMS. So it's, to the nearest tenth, -12.9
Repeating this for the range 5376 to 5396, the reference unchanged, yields -12.3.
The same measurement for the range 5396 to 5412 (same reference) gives -12.5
